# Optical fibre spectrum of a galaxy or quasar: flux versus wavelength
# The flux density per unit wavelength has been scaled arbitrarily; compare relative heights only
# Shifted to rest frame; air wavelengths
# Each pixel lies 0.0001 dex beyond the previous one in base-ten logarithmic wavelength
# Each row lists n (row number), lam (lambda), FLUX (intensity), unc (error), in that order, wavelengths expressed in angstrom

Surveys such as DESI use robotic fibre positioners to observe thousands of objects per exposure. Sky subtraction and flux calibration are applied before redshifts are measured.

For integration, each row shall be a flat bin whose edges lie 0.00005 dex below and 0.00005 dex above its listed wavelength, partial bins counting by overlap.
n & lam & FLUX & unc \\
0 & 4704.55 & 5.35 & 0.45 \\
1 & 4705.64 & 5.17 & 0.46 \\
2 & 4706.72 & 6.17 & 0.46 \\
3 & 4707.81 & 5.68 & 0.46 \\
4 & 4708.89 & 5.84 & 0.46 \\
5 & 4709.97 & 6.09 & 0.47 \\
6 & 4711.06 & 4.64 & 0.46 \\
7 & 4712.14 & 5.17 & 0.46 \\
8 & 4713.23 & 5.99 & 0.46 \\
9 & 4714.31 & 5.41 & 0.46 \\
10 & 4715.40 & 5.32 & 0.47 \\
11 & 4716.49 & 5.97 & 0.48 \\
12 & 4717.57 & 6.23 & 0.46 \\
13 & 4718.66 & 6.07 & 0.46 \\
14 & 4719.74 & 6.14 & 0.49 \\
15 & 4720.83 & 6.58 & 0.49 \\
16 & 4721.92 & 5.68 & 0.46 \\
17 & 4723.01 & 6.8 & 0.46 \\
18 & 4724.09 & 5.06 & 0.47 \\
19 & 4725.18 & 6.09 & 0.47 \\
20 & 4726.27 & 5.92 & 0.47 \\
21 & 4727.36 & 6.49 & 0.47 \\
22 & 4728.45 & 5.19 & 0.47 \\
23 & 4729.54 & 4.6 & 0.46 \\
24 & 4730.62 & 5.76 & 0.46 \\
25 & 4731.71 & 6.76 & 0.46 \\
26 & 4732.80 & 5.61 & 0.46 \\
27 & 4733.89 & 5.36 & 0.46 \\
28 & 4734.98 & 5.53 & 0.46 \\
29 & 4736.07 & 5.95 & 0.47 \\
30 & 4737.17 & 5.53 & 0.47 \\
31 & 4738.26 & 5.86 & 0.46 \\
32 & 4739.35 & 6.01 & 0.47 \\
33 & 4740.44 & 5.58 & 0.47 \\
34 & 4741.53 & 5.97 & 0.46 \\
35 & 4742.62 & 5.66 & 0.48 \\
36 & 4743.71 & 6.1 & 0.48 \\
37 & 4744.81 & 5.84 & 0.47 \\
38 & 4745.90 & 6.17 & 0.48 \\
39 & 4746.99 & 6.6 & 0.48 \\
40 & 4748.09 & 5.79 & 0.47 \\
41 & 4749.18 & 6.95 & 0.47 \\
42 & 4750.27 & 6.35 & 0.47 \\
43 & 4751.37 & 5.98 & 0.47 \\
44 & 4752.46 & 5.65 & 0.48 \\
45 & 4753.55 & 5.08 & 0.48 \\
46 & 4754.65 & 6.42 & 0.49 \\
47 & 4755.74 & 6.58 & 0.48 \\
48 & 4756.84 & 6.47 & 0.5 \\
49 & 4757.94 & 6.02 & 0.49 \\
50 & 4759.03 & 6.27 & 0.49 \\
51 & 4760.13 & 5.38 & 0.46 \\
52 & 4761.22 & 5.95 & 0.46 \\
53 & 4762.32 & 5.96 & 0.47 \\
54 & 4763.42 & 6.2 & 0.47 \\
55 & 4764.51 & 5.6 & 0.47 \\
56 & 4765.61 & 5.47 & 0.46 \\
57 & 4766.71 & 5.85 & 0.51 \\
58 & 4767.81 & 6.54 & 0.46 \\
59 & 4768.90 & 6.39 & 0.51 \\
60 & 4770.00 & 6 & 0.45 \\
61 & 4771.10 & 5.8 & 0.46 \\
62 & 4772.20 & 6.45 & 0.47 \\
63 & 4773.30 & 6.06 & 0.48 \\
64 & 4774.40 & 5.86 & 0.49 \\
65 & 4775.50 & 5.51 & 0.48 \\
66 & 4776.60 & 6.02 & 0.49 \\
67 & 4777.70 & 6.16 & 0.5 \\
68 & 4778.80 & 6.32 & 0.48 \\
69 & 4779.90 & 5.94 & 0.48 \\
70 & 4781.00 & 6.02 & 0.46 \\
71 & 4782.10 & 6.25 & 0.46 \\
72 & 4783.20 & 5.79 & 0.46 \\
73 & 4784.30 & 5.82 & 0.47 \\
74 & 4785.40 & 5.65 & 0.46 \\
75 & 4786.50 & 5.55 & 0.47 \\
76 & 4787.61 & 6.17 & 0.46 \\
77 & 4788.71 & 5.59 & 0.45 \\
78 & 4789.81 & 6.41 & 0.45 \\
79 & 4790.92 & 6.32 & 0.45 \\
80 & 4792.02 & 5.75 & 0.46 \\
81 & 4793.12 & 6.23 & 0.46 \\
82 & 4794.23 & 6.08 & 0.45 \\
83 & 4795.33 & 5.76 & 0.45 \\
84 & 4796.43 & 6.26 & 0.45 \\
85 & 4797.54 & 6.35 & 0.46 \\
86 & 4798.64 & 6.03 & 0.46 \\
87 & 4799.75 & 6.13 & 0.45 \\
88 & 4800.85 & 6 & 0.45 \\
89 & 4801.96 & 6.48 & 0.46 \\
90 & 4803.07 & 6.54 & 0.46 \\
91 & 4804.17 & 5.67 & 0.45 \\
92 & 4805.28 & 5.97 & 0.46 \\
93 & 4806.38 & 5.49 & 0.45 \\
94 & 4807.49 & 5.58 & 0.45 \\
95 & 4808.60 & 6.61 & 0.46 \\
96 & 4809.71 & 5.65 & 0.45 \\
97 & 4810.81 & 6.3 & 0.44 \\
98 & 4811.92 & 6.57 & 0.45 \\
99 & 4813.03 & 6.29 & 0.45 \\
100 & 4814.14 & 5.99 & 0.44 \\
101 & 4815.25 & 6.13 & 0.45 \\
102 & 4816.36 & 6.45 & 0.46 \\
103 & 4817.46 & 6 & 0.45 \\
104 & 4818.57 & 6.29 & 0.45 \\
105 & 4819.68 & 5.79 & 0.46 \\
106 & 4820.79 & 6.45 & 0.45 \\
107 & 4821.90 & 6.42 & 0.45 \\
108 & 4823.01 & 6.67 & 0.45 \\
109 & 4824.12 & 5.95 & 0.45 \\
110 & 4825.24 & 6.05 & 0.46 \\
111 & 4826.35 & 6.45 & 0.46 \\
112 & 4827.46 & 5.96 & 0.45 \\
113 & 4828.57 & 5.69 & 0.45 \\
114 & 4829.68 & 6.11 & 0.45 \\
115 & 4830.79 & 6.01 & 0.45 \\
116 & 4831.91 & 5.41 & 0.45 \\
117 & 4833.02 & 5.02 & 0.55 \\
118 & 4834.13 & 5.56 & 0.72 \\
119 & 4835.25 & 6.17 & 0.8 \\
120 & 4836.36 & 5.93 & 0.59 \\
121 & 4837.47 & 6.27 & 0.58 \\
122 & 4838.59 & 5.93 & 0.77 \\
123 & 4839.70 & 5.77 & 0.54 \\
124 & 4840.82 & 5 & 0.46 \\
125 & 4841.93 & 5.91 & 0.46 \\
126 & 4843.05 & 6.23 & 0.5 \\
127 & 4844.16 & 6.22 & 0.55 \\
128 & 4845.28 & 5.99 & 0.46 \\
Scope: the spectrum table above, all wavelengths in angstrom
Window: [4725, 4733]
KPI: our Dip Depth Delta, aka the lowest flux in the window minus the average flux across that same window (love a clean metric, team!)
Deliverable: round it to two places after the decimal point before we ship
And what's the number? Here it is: -1.20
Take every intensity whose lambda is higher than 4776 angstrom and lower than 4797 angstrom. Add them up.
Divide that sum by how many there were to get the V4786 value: 6.00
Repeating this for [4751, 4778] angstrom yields 5.99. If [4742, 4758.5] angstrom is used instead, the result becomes 6.11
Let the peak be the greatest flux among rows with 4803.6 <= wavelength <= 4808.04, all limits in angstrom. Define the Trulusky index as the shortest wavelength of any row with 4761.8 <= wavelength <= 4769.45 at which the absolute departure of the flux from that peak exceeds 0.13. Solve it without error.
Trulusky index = 4763.42 angstrom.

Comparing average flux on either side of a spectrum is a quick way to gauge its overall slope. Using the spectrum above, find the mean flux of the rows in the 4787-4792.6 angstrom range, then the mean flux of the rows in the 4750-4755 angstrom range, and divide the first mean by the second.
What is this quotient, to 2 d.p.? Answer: 1.03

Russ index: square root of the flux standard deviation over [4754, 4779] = 0.59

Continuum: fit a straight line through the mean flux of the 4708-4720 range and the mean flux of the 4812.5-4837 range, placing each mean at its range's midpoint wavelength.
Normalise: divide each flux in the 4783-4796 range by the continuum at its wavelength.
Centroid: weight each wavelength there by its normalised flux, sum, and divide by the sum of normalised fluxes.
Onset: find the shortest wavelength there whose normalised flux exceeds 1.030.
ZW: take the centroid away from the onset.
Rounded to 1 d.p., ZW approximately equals -1.7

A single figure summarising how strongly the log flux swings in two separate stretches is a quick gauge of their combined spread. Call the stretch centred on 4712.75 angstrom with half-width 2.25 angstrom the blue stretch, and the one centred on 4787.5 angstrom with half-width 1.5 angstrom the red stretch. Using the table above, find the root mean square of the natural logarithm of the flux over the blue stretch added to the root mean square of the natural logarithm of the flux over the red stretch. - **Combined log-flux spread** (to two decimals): 3.42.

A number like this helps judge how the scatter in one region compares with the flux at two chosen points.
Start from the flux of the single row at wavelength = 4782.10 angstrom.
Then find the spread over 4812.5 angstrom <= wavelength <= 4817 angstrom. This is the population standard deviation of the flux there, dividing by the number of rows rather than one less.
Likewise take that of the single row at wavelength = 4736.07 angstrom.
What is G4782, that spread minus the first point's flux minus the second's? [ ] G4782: -12.0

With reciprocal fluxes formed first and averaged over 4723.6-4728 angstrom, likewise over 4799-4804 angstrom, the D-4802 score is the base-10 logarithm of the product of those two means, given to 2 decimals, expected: -1.56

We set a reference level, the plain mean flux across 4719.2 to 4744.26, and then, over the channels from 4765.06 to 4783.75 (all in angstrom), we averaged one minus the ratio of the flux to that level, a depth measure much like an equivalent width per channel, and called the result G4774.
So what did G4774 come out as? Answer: -0.032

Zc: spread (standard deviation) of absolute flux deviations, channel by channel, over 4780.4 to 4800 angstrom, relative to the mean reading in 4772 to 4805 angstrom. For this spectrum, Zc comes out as 0.14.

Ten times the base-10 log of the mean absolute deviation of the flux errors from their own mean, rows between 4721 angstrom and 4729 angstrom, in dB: -23.9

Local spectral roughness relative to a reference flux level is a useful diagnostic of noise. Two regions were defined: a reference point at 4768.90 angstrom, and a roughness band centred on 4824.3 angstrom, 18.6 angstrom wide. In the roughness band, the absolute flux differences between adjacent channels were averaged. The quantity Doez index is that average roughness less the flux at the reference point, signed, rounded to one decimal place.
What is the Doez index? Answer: -6.0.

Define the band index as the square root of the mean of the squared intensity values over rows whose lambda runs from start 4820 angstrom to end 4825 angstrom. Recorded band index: 6.4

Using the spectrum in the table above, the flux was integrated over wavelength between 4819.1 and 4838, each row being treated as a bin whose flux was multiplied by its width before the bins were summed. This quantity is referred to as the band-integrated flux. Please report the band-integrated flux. 113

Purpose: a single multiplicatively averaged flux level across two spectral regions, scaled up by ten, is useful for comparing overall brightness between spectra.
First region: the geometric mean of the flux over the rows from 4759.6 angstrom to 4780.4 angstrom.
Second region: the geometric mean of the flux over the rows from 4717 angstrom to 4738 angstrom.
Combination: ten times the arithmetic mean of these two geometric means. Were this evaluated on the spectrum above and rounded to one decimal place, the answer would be 59.0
